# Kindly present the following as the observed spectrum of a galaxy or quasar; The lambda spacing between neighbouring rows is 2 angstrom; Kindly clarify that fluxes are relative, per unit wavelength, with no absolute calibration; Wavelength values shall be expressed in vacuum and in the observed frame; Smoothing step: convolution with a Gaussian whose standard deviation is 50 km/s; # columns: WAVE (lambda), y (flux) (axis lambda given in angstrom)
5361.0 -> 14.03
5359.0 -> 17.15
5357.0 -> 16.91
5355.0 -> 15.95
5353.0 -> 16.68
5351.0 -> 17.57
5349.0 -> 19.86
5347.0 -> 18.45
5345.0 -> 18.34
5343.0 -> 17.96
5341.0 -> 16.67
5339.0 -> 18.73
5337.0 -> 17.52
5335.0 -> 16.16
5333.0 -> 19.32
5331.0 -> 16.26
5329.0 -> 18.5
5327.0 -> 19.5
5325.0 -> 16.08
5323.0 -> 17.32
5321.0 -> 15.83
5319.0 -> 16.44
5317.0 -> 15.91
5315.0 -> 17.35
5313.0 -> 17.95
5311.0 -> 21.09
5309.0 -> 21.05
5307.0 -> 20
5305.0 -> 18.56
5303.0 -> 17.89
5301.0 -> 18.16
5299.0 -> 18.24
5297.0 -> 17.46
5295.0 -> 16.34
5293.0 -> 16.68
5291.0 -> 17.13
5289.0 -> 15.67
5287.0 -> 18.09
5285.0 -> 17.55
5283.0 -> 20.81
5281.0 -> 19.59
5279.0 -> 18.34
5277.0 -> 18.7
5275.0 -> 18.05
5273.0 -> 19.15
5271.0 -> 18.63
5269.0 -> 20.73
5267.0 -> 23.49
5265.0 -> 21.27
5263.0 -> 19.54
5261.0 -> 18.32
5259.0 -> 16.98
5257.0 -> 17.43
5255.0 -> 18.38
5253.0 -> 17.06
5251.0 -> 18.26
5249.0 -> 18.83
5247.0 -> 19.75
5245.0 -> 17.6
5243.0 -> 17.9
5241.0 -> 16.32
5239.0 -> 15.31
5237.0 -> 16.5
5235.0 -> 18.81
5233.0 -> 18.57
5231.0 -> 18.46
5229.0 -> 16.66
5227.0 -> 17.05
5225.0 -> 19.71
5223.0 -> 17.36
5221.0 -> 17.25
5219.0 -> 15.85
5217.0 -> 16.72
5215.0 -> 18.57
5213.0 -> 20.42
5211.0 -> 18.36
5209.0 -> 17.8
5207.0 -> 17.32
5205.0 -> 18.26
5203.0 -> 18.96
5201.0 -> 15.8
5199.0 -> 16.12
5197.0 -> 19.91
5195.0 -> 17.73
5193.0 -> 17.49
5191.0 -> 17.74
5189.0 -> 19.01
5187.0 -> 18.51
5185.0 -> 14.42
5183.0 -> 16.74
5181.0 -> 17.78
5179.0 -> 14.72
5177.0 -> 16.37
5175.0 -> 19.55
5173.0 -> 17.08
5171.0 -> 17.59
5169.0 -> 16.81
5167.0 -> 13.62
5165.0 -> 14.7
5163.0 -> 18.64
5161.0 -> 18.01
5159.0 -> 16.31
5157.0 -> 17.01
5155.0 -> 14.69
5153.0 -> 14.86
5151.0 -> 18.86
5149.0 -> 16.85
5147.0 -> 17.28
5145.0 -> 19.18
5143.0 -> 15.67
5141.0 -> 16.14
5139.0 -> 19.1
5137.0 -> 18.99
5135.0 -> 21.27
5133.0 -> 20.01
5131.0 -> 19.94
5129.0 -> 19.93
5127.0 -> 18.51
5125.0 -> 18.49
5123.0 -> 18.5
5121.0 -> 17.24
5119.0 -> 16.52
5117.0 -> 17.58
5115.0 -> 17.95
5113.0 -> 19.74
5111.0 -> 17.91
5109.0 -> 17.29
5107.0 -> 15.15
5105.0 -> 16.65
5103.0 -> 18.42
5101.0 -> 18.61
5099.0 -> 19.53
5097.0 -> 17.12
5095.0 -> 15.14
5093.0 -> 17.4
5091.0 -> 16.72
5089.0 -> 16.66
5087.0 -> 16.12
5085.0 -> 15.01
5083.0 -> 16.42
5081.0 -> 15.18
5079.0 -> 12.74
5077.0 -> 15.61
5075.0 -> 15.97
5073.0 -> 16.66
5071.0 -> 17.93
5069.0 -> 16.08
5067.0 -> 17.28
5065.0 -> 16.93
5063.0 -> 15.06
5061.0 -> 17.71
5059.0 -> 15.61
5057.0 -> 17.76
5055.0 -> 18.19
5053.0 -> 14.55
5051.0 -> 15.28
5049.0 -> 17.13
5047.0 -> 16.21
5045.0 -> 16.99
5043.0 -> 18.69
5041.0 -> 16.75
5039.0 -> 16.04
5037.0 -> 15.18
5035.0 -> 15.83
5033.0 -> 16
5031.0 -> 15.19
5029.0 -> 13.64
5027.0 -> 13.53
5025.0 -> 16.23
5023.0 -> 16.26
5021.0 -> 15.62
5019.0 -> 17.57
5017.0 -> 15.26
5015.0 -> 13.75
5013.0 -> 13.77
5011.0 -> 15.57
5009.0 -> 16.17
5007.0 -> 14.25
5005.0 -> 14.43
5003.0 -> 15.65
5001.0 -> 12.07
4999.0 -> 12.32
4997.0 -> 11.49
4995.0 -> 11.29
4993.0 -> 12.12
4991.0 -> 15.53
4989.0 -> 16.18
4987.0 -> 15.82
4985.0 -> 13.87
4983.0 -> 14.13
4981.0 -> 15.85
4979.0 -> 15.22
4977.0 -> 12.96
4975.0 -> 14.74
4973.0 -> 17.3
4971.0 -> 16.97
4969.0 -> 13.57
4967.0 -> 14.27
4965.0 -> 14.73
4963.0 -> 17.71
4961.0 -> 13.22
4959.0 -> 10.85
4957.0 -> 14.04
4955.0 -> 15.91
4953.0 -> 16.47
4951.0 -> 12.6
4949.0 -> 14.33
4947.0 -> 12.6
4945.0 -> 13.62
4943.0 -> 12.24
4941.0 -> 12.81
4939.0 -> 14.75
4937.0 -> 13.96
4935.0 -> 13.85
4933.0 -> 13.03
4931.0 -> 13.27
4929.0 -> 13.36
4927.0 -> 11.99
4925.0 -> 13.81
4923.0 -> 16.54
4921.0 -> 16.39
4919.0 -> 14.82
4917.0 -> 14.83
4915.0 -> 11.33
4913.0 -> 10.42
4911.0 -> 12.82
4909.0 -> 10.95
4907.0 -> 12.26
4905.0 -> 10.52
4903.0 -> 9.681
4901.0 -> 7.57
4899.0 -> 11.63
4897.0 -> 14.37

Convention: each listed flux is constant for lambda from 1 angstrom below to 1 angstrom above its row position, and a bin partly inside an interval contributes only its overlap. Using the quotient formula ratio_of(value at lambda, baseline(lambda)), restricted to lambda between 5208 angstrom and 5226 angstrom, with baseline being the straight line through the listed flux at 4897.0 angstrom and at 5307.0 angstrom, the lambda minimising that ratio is 5219.0 angstrom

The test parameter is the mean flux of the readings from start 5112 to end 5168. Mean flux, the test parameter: 17.7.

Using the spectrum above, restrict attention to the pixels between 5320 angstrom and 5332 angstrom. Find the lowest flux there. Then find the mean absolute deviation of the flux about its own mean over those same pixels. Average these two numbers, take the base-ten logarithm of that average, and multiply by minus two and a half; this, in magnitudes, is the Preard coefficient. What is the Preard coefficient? -2.32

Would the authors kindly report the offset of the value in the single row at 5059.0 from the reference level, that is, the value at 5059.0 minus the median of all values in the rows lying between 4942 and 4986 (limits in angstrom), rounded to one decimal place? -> 1.4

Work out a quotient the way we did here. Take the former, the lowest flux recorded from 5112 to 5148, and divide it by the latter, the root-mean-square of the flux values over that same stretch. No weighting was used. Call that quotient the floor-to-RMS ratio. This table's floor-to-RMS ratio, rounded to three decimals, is 0.847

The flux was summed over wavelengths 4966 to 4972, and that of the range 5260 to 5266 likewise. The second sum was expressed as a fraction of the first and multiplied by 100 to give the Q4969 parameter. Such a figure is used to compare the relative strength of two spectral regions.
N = 132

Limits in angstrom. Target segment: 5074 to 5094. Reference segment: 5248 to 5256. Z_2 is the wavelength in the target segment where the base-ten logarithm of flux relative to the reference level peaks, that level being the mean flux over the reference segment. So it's 5093.0 angstrom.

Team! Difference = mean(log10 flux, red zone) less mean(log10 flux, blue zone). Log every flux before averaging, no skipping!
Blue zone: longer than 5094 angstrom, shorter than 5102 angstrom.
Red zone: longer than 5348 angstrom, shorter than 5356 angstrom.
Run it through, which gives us -0.002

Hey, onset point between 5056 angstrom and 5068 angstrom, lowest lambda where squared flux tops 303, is 5057.0 angstrom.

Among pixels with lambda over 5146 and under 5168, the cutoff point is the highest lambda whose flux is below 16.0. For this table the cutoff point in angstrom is 5167.0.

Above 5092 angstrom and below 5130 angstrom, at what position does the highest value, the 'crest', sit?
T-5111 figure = 5129.0 angstrom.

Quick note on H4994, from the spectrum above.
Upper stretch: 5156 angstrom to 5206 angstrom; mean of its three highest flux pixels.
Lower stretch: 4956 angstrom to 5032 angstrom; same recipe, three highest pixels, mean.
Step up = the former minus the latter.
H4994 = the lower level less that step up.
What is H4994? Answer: 15.6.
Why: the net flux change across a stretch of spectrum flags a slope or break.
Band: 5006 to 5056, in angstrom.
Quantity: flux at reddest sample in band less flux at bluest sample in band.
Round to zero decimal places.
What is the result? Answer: 4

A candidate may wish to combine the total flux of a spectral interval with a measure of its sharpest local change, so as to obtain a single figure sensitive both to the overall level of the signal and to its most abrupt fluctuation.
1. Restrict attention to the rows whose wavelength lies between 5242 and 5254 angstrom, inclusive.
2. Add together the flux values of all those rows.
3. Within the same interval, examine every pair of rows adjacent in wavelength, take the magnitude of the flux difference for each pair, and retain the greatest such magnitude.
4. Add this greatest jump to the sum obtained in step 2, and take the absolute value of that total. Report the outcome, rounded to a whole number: 112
